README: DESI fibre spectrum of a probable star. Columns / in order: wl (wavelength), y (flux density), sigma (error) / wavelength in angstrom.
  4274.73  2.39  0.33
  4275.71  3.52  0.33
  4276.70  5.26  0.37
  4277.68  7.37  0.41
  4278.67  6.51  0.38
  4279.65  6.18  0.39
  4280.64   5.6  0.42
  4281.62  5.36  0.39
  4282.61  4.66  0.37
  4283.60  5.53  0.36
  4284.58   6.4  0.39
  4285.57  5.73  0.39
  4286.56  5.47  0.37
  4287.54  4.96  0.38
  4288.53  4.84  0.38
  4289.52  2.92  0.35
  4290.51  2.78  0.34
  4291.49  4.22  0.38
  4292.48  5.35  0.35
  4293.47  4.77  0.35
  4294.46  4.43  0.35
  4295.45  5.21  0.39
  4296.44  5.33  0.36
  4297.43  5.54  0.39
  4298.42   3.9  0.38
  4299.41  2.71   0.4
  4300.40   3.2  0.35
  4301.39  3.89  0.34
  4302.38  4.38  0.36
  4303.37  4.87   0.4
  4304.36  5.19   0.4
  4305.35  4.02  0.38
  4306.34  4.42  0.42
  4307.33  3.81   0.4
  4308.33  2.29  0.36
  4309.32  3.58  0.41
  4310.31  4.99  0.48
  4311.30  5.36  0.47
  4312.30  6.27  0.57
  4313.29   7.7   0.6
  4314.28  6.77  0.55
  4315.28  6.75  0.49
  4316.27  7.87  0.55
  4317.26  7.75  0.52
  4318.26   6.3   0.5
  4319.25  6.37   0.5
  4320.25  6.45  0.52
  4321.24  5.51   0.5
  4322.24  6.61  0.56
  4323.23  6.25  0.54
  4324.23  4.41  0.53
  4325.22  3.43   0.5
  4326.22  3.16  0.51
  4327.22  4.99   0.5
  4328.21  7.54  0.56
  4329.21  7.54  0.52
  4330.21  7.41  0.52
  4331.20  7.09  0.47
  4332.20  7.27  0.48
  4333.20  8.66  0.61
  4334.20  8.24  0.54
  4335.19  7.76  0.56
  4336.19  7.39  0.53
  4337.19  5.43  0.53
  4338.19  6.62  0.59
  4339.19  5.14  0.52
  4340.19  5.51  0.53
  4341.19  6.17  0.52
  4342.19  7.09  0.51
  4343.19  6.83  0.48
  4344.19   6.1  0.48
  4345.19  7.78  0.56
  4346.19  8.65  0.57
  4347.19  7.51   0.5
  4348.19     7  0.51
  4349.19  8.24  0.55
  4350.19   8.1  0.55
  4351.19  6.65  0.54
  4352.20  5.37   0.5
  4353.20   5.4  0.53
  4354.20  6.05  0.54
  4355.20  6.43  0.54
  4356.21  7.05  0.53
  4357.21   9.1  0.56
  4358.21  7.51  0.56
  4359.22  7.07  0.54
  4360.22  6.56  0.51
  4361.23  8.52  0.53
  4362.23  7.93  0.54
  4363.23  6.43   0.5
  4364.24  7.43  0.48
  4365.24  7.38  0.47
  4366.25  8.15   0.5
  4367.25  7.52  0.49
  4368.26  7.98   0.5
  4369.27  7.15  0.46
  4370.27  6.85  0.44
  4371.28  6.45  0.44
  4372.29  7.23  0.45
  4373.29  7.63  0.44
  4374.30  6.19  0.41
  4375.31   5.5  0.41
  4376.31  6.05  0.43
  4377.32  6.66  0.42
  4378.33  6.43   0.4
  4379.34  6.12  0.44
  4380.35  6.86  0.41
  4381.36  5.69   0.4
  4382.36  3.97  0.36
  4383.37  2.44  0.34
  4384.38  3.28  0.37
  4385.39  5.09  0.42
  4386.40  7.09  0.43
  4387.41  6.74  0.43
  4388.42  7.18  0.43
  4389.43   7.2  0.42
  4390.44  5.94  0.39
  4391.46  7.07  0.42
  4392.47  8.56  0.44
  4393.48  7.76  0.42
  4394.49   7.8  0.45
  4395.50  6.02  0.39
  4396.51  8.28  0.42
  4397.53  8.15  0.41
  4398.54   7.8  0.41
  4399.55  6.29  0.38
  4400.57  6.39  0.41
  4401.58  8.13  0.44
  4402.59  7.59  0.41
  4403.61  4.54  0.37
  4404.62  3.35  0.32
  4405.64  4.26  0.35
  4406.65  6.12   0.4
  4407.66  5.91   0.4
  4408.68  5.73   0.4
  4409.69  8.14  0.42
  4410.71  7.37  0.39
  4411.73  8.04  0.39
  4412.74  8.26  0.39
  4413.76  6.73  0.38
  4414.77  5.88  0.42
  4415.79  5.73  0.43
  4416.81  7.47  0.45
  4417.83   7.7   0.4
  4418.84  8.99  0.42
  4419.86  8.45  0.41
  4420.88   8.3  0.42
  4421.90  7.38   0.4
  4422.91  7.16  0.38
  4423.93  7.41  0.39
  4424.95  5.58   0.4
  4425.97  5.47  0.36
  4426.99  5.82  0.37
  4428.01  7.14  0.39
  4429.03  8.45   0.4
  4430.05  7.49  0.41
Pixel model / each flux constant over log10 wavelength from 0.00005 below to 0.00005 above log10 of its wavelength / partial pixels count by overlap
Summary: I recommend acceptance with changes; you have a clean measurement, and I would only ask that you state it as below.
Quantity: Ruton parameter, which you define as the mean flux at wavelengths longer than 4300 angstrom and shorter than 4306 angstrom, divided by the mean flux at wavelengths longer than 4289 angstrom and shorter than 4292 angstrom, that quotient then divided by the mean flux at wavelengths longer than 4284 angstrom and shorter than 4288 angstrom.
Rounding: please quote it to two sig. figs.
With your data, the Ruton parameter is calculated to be 0.23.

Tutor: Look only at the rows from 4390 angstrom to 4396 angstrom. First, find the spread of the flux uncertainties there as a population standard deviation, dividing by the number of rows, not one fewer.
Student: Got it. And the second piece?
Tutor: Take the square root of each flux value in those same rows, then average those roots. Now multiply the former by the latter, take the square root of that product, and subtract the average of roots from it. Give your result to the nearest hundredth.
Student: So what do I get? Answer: -2.43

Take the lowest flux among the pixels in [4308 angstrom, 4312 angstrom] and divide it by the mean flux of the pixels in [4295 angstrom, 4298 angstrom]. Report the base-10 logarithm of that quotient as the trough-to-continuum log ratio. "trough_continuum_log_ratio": -0.37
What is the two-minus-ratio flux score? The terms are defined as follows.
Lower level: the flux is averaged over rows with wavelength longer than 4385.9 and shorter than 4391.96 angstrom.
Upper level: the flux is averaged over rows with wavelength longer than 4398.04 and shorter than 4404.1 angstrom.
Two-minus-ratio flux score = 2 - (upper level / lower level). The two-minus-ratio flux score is 1.0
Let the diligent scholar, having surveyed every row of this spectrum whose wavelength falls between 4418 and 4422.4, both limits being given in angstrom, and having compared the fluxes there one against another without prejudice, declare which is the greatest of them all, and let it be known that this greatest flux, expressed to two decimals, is 8.99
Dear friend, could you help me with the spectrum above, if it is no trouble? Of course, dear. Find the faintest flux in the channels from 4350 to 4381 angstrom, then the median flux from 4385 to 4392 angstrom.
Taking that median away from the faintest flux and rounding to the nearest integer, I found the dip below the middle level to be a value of -2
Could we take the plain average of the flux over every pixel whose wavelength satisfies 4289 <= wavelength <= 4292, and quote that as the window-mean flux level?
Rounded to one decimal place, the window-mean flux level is 3.3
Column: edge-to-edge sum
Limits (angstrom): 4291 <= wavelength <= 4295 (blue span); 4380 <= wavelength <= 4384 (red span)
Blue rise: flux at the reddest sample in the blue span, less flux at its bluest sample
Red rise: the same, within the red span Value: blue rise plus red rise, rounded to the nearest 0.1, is -4.2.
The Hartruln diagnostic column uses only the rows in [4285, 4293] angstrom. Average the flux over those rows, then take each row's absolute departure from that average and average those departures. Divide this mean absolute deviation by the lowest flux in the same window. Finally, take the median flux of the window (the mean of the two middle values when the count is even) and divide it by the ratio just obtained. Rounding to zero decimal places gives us 15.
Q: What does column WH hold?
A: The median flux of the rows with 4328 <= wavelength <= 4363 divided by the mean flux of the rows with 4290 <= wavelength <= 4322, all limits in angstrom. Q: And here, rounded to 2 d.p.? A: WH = 1.40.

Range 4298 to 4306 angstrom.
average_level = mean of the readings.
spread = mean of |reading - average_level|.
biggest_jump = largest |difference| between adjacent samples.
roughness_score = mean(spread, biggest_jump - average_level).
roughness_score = -1.1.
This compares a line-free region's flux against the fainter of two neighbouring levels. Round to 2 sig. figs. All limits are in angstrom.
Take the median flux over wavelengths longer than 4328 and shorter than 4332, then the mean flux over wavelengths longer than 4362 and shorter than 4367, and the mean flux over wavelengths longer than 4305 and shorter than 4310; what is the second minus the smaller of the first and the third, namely 3.8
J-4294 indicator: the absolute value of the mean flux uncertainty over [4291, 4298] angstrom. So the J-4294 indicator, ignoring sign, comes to 0.37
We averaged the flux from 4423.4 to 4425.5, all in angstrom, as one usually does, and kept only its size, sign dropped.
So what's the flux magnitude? 6.5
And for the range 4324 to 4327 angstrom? 3.7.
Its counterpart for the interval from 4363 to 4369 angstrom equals 7.5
